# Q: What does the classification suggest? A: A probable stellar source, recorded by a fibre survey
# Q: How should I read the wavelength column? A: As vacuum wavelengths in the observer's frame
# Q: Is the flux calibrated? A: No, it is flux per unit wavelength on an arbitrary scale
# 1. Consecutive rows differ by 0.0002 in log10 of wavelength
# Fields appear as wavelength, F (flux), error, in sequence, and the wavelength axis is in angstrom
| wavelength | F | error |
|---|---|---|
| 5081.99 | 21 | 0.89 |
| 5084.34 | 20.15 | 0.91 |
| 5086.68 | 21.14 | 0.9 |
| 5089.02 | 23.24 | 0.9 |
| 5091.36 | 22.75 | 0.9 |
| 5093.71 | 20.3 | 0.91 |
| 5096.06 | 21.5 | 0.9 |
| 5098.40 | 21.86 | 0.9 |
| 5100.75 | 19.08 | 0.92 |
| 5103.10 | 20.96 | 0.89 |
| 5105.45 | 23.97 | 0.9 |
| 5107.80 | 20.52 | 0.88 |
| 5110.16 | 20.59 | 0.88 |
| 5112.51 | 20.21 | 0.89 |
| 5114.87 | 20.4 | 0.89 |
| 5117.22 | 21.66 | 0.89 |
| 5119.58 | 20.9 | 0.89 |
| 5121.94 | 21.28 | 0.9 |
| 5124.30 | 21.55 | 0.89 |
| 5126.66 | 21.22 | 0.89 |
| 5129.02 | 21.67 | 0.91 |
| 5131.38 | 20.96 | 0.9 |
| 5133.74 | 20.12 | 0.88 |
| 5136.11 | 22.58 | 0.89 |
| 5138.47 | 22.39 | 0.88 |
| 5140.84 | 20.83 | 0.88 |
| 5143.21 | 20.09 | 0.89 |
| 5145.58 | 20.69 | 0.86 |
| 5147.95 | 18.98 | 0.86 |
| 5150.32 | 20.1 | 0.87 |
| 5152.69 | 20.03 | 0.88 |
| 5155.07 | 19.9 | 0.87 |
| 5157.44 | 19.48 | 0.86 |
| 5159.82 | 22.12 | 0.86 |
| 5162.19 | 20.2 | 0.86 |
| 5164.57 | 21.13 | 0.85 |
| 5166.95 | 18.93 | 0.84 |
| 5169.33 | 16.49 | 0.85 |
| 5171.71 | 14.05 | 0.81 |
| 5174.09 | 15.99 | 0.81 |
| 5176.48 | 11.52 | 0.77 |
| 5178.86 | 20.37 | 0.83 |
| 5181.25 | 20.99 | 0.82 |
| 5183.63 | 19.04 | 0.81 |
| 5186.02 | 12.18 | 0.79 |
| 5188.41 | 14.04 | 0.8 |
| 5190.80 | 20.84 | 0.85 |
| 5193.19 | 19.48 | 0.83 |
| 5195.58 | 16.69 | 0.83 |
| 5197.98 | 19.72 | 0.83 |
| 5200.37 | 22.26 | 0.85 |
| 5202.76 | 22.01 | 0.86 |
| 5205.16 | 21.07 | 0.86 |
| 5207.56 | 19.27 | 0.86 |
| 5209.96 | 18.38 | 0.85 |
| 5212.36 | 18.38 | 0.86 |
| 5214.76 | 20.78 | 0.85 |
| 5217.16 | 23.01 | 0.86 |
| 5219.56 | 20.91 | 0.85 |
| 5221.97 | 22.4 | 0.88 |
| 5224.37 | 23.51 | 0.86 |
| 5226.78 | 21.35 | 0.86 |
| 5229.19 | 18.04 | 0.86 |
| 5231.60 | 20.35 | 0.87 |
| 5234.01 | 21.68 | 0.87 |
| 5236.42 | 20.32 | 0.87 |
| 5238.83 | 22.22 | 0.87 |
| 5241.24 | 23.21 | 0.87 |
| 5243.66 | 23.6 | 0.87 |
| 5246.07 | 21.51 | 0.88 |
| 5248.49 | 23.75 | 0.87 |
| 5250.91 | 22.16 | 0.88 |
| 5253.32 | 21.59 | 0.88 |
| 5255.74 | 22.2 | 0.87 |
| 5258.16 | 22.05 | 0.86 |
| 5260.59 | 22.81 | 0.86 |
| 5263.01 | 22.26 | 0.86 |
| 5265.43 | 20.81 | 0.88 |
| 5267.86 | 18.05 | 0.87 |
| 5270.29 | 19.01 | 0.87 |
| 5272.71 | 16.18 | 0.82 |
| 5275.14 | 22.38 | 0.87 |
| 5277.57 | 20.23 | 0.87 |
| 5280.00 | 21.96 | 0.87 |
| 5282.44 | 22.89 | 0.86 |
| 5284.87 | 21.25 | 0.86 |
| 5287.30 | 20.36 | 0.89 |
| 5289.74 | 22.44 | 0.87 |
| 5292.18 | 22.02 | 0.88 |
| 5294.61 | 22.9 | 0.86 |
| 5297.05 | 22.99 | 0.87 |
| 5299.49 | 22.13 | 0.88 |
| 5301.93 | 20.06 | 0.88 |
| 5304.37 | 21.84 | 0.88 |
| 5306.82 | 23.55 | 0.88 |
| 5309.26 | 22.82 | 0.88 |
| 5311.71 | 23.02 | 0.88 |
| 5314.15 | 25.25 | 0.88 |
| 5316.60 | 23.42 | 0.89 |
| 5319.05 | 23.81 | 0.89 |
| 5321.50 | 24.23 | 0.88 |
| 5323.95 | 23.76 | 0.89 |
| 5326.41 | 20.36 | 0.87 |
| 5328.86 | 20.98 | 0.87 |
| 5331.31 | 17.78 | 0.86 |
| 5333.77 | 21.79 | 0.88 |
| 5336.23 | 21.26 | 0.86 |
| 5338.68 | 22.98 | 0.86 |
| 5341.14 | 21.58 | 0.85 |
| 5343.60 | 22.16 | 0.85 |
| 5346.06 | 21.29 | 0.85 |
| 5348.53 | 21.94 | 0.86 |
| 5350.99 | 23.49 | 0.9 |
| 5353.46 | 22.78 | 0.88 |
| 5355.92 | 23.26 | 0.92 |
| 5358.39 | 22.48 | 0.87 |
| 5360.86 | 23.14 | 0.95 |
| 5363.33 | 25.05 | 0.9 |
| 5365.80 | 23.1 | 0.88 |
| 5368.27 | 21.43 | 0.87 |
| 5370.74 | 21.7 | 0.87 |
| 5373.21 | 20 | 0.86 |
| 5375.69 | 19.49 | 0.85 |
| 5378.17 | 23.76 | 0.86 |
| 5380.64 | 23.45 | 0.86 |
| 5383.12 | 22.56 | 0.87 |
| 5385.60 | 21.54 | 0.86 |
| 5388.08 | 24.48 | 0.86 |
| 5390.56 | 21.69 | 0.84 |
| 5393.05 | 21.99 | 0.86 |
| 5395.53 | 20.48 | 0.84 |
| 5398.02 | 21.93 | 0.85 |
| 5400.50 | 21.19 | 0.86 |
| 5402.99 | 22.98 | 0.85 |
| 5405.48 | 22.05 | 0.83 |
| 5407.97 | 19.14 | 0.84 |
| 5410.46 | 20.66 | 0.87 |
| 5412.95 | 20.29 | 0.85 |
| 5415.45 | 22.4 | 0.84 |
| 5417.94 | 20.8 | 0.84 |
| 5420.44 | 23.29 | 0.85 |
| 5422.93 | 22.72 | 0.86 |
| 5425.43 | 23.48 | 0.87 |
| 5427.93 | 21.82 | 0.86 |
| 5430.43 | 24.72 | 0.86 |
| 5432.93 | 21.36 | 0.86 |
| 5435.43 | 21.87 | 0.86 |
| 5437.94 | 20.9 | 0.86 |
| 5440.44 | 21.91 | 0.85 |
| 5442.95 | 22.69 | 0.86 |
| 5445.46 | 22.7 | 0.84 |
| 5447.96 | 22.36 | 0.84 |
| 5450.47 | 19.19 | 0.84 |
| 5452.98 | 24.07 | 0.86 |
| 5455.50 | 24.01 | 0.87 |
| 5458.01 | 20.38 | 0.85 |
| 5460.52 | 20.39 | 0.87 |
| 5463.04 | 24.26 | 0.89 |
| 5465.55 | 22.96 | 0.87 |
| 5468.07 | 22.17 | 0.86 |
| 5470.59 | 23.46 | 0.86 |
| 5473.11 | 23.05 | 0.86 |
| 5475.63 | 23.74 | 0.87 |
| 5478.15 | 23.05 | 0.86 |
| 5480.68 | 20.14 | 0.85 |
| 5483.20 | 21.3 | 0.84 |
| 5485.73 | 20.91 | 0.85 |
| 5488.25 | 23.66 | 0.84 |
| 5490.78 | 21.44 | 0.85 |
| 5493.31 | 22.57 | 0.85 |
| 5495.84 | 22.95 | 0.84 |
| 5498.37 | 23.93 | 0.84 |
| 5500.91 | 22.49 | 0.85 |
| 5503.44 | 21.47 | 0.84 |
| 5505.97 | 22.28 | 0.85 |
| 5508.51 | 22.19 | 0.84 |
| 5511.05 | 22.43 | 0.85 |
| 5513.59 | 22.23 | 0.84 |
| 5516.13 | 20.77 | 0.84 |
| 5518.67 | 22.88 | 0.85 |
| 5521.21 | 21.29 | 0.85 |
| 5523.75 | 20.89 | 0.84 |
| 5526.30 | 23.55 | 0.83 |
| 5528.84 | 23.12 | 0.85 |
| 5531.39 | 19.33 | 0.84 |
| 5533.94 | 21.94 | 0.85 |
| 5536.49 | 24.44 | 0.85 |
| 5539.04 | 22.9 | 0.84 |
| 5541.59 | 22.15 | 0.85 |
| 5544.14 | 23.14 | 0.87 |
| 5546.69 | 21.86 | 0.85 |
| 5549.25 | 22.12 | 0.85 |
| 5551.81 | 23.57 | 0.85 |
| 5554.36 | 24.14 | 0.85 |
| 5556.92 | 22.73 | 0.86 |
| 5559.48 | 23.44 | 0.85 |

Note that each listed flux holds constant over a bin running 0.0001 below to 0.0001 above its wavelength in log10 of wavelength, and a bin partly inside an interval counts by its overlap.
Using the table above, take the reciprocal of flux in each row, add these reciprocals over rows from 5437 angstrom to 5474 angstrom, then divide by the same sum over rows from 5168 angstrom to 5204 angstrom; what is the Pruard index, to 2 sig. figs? 0.76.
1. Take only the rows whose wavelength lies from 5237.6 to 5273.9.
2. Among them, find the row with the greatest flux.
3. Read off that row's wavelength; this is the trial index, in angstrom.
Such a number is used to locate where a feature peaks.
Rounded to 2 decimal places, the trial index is 5248.49 angstrom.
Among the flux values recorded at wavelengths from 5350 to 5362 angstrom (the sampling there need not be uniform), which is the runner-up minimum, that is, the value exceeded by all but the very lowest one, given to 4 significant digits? 22.78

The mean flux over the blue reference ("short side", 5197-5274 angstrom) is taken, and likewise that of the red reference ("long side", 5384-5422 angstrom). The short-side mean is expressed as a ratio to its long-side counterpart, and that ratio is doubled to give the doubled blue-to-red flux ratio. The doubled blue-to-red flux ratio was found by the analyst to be 1.95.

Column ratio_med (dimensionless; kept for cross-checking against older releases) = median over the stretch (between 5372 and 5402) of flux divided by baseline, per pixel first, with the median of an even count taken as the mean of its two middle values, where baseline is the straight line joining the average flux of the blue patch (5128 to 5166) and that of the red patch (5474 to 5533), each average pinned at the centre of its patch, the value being 1.006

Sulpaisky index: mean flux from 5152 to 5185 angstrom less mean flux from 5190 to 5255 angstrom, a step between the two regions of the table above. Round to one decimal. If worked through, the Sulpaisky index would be -2.5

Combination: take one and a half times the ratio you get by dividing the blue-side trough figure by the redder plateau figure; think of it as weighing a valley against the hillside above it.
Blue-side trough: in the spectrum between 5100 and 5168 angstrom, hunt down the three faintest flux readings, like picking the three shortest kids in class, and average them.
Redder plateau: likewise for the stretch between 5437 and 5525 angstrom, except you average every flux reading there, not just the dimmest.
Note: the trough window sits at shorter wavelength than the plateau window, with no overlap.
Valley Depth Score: 1.28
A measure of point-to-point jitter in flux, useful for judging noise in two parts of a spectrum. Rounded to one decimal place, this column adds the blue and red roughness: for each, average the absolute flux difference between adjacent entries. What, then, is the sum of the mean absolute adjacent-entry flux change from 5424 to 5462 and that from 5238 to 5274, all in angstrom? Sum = 2.9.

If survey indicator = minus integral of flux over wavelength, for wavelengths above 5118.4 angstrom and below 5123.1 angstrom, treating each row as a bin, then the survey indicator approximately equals -99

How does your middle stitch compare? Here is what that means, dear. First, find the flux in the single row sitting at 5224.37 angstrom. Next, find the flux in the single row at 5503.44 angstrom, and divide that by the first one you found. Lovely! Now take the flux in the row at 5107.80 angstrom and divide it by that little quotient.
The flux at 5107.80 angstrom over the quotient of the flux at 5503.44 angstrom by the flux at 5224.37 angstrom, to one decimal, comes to 22.5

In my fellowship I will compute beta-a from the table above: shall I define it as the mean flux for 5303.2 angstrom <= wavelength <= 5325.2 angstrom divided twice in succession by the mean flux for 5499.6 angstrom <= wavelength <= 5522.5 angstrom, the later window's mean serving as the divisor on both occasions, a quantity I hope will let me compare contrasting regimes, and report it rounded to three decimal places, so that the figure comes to 0.049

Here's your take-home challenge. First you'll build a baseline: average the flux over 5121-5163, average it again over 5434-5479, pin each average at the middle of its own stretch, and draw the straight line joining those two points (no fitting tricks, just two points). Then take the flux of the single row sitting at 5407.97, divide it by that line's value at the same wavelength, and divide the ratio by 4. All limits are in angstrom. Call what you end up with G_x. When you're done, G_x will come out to 0.216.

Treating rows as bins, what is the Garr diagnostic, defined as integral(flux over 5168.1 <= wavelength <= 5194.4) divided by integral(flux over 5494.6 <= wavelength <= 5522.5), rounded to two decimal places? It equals 0.71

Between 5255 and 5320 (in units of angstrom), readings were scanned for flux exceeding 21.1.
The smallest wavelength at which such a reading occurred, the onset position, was 5255.74 angstrom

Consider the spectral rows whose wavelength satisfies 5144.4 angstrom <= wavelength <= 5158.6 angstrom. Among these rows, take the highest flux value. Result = 20.69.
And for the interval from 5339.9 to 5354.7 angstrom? 23.49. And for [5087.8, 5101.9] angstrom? 23.24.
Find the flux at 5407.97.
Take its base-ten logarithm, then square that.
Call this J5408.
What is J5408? 1.64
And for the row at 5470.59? 1.88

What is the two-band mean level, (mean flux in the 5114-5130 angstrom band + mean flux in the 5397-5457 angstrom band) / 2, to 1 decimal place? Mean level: 21.6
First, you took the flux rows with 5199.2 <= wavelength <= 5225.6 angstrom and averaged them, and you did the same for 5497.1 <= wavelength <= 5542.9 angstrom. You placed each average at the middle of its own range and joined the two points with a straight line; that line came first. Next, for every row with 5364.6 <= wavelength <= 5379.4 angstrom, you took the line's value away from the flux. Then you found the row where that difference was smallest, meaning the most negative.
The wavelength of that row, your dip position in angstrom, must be 5375.69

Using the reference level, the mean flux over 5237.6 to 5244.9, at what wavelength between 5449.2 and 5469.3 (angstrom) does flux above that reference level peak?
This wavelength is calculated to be 5463.04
